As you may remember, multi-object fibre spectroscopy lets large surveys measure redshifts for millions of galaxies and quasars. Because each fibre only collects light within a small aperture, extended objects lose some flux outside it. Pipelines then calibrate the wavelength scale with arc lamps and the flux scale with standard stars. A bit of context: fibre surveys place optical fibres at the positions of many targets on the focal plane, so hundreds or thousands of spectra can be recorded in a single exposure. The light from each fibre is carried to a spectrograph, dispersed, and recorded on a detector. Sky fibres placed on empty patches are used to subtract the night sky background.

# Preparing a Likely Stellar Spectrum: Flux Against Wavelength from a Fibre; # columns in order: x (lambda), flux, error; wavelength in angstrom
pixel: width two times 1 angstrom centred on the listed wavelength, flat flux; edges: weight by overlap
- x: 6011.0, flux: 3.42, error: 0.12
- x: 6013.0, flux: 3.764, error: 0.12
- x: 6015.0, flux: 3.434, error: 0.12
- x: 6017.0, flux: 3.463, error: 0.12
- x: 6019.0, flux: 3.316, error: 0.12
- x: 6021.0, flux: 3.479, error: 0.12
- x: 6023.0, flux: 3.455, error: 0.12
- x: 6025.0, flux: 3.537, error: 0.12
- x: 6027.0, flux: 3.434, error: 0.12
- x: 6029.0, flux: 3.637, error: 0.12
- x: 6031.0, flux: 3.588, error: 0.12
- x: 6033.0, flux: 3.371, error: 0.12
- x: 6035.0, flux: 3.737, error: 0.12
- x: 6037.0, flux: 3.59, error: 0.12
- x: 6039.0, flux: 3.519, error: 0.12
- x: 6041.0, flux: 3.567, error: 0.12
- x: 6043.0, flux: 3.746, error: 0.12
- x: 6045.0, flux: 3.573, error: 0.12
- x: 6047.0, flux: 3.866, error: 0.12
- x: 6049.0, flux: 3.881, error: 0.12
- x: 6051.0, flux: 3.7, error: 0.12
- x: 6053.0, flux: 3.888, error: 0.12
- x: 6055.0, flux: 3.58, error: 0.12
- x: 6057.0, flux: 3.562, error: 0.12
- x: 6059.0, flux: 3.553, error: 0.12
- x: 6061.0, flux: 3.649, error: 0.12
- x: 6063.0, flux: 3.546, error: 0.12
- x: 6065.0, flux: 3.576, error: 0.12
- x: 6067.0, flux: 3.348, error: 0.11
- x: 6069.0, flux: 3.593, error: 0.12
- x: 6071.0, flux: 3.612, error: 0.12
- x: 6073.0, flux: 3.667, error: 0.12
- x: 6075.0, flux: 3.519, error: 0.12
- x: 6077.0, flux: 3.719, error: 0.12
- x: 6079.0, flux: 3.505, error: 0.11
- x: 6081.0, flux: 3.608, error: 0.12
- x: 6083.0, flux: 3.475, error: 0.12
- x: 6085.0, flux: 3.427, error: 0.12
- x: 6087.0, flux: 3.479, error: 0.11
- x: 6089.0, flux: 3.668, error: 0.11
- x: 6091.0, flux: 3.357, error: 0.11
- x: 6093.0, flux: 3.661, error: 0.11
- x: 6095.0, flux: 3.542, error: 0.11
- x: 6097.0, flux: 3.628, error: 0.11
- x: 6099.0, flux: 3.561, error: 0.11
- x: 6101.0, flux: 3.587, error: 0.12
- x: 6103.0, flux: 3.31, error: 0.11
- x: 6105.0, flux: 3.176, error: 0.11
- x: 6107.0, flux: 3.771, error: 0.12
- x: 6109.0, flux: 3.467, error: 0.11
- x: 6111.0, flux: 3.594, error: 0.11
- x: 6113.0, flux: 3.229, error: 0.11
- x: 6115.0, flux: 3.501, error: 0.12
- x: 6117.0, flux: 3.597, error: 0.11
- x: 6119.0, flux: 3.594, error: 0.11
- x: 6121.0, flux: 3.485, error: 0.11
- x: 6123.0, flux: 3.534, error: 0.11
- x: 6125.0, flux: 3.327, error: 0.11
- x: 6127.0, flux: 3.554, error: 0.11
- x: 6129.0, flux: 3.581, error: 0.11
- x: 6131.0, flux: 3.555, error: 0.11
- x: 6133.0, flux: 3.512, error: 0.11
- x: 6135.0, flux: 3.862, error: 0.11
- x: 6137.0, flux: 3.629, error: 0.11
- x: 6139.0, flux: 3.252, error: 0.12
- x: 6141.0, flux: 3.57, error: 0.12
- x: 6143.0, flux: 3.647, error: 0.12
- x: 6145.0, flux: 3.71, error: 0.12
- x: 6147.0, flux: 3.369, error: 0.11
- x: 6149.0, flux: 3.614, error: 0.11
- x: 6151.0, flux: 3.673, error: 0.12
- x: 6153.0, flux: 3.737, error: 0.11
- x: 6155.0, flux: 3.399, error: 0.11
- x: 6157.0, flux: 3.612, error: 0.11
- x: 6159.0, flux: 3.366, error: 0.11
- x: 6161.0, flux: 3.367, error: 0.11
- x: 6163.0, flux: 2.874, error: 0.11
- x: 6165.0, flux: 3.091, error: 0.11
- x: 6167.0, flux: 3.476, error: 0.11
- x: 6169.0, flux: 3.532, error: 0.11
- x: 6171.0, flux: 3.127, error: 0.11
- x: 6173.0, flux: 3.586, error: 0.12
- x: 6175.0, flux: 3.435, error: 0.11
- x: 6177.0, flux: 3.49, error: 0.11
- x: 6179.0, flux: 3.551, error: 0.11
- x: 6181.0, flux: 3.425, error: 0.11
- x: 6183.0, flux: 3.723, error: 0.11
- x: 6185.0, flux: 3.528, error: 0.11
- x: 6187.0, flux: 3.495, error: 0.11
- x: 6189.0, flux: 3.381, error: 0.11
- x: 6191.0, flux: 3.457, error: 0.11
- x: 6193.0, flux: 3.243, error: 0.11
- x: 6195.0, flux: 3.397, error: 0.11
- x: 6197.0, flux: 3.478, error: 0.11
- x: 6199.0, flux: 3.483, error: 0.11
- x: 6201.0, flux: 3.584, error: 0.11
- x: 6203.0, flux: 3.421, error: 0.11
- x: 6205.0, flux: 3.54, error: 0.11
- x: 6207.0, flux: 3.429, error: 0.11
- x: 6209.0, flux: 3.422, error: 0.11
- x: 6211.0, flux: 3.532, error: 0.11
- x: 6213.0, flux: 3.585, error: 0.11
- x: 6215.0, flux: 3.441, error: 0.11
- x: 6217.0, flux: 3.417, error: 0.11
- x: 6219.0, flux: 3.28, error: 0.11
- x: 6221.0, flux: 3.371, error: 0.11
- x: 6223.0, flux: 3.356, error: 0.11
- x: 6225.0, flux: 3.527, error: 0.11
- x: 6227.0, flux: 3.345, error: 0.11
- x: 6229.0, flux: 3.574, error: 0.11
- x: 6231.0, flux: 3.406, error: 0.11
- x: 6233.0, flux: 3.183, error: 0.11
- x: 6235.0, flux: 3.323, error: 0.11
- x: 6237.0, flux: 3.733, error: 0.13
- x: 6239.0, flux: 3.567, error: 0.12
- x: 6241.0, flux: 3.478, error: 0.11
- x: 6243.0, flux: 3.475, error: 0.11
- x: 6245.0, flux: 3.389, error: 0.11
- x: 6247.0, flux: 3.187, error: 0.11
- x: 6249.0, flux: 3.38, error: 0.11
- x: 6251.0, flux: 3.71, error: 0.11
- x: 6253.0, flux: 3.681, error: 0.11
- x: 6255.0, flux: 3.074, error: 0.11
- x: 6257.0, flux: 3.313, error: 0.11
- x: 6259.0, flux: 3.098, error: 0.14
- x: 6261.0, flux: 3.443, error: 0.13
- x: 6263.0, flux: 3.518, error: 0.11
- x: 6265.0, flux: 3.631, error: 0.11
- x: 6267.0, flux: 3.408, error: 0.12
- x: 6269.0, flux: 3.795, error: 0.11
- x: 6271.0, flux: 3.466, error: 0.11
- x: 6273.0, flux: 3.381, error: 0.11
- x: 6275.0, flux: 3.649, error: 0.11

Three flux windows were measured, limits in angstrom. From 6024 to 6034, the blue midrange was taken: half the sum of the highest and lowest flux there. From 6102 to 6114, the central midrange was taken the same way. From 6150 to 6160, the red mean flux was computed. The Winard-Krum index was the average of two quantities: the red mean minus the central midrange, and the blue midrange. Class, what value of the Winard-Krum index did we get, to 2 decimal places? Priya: 1.79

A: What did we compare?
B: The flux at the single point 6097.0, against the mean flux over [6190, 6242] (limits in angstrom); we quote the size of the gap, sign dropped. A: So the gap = 0.18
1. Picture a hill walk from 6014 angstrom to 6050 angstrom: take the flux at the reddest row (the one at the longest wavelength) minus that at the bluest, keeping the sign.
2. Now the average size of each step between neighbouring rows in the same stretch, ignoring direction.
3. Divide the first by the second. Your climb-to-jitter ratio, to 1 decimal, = 3.3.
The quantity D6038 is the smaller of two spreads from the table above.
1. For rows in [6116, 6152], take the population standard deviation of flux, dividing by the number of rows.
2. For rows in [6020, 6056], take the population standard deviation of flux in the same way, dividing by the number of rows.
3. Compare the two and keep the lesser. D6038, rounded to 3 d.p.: 0.137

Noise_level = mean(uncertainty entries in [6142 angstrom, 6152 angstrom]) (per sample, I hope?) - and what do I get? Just 0.116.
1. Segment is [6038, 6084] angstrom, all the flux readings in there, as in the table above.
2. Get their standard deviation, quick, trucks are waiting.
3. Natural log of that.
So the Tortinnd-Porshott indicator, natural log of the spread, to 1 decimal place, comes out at -2.0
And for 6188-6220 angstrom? -2.4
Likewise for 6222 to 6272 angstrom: -1.7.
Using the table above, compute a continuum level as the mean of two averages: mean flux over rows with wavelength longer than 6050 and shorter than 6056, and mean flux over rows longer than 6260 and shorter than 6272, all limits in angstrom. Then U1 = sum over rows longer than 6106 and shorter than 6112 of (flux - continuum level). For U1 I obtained -0.1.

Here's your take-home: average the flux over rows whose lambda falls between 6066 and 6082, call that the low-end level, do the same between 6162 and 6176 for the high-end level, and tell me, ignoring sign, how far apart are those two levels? 0.27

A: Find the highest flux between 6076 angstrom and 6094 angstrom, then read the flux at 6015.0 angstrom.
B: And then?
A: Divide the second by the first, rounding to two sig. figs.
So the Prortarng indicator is 0.92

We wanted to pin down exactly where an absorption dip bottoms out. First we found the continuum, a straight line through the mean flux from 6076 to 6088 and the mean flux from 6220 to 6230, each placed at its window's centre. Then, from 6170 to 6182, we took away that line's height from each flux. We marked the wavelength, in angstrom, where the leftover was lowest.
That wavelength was 6171.0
